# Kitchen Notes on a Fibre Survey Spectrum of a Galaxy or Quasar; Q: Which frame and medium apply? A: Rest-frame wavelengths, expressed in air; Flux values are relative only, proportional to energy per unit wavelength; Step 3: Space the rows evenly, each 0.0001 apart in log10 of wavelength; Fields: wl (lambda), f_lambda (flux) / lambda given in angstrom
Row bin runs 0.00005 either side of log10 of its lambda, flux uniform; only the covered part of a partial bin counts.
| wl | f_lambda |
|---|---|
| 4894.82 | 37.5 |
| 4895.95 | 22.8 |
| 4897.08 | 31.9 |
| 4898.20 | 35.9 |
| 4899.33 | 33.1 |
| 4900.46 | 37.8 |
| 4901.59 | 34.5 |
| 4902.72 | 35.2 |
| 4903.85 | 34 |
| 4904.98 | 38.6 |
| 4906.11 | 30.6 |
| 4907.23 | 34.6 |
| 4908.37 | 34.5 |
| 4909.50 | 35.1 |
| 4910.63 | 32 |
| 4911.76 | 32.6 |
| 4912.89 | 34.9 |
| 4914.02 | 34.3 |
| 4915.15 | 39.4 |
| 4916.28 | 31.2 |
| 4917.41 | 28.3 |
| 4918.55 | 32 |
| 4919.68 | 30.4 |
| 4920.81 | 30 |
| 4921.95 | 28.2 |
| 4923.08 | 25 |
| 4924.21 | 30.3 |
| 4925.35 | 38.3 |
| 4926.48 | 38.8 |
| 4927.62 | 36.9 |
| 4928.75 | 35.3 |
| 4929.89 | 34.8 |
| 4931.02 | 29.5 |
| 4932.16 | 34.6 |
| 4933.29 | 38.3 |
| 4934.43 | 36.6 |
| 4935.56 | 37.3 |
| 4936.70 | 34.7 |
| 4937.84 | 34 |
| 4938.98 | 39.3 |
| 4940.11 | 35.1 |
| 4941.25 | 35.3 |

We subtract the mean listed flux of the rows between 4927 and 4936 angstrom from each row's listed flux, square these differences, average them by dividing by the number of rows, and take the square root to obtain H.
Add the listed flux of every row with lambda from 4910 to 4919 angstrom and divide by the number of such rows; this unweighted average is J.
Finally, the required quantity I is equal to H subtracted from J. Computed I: 30.5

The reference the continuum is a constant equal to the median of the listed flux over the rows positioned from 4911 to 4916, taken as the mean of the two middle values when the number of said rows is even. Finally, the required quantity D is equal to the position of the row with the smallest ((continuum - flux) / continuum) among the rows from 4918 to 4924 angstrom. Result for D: 4918.55 angstrom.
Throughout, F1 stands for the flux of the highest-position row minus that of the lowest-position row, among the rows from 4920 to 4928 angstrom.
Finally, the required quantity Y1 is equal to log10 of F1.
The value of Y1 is 0.84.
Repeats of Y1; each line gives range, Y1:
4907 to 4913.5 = -0.52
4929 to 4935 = 0.26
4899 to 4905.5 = 0.74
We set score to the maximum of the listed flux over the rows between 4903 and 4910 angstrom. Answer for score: 38.6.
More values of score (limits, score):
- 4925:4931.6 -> 38.8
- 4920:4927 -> 38.8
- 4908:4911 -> 35.1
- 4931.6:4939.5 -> 39.3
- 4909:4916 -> 39.4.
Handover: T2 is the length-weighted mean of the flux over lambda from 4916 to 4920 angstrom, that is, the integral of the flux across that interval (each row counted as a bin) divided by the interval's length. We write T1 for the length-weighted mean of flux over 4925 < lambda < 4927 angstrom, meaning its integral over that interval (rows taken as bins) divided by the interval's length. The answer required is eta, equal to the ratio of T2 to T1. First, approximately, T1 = 38.7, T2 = 30.4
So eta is 0.79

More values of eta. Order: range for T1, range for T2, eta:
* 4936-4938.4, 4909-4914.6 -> 0.98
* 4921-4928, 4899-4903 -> 1.08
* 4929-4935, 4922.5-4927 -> 0.95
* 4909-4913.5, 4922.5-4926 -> 0.93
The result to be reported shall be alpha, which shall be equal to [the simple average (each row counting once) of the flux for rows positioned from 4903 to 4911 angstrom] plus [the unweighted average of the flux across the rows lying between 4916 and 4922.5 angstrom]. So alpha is 64.2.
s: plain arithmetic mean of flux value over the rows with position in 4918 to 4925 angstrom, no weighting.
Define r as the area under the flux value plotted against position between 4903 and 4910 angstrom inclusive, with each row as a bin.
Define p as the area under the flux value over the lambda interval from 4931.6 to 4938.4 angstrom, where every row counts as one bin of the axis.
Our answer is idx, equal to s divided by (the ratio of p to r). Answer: 29.0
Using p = 244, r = 242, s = 29.3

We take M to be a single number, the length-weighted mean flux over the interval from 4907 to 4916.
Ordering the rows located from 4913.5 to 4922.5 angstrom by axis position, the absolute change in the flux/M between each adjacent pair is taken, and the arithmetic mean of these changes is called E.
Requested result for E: 0.098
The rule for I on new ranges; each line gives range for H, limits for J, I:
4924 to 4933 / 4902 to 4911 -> 31.1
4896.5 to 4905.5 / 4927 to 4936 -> 33.3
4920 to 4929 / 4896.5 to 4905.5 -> 30.3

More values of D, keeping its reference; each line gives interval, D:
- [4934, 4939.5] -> 4938.98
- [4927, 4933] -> 4927.62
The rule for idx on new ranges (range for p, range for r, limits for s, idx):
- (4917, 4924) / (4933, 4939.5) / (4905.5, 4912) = 38.8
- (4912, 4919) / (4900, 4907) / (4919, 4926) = 31.9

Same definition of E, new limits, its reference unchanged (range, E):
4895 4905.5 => 0.110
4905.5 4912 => 0.049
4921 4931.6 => 0.095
